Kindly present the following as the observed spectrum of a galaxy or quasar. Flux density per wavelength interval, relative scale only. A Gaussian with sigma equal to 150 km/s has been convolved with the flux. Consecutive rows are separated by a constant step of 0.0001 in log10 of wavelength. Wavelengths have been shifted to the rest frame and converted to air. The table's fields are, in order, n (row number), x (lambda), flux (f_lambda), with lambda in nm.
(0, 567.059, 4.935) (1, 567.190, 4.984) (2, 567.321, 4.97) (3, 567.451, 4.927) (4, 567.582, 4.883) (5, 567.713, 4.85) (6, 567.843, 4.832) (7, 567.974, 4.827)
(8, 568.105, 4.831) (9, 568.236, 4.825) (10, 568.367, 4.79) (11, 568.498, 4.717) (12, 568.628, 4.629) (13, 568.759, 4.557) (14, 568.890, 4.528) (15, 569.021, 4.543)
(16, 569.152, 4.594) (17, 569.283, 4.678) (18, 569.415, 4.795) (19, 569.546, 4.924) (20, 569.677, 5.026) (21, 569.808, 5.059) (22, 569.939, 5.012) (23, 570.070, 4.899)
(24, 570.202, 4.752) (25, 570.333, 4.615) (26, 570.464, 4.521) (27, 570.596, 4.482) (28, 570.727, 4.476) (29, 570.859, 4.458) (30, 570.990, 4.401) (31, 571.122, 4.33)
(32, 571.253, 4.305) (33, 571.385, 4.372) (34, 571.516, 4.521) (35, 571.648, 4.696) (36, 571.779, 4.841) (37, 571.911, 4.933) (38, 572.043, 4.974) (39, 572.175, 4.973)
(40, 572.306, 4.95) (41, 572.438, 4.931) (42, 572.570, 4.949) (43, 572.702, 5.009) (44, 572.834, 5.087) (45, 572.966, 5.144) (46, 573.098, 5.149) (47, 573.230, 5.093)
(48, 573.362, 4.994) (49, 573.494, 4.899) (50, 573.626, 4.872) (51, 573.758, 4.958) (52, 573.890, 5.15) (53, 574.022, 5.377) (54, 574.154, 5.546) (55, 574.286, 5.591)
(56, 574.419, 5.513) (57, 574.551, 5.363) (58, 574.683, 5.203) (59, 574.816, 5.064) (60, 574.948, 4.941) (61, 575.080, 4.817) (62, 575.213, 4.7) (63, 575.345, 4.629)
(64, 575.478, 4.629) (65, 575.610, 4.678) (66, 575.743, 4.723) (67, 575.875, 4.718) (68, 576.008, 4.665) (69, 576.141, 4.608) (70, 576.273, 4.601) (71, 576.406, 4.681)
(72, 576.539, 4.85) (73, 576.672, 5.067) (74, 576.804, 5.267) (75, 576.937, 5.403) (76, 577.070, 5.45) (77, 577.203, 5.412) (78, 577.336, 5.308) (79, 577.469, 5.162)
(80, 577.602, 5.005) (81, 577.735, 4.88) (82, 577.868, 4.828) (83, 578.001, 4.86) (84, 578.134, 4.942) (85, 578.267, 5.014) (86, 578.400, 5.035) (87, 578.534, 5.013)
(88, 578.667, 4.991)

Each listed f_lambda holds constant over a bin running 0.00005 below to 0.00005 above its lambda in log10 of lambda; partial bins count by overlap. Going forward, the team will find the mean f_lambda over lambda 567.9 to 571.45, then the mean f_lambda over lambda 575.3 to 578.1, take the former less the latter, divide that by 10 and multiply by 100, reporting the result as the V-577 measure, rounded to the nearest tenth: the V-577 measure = -2.6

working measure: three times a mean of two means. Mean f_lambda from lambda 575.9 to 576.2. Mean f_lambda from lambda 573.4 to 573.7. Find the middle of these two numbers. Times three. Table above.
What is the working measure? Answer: 14.3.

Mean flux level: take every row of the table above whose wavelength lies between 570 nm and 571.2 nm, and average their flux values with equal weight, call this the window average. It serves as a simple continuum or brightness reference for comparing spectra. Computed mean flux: 4.55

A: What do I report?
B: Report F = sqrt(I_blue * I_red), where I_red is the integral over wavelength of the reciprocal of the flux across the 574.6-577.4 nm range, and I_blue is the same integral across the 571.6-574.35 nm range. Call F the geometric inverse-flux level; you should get 0.558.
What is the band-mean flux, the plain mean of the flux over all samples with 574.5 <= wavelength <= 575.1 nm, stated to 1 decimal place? 5.1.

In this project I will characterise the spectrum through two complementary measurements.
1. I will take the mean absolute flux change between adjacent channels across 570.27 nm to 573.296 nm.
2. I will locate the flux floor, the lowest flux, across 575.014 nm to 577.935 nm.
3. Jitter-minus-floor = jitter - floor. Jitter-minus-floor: -4.54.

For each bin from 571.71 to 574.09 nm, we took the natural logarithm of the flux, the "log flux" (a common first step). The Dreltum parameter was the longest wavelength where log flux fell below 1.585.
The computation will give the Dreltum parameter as 573.626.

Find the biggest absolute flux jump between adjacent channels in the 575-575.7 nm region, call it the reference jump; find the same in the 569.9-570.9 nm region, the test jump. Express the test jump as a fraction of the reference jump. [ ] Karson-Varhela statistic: 1.3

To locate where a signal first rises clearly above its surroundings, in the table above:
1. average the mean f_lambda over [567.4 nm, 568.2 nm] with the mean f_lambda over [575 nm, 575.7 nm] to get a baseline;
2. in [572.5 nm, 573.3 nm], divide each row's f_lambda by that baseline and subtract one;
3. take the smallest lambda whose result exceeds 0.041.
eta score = 572.702 nm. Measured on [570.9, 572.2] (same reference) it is 572.043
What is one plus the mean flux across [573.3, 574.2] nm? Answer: 6.11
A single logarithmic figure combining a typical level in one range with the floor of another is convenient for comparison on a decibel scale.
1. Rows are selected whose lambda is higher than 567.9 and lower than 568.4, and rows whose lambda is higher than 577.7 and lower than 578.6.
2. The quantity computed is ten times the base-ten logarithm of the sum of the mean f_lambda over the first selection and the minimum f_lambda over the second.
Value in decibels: 9.84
